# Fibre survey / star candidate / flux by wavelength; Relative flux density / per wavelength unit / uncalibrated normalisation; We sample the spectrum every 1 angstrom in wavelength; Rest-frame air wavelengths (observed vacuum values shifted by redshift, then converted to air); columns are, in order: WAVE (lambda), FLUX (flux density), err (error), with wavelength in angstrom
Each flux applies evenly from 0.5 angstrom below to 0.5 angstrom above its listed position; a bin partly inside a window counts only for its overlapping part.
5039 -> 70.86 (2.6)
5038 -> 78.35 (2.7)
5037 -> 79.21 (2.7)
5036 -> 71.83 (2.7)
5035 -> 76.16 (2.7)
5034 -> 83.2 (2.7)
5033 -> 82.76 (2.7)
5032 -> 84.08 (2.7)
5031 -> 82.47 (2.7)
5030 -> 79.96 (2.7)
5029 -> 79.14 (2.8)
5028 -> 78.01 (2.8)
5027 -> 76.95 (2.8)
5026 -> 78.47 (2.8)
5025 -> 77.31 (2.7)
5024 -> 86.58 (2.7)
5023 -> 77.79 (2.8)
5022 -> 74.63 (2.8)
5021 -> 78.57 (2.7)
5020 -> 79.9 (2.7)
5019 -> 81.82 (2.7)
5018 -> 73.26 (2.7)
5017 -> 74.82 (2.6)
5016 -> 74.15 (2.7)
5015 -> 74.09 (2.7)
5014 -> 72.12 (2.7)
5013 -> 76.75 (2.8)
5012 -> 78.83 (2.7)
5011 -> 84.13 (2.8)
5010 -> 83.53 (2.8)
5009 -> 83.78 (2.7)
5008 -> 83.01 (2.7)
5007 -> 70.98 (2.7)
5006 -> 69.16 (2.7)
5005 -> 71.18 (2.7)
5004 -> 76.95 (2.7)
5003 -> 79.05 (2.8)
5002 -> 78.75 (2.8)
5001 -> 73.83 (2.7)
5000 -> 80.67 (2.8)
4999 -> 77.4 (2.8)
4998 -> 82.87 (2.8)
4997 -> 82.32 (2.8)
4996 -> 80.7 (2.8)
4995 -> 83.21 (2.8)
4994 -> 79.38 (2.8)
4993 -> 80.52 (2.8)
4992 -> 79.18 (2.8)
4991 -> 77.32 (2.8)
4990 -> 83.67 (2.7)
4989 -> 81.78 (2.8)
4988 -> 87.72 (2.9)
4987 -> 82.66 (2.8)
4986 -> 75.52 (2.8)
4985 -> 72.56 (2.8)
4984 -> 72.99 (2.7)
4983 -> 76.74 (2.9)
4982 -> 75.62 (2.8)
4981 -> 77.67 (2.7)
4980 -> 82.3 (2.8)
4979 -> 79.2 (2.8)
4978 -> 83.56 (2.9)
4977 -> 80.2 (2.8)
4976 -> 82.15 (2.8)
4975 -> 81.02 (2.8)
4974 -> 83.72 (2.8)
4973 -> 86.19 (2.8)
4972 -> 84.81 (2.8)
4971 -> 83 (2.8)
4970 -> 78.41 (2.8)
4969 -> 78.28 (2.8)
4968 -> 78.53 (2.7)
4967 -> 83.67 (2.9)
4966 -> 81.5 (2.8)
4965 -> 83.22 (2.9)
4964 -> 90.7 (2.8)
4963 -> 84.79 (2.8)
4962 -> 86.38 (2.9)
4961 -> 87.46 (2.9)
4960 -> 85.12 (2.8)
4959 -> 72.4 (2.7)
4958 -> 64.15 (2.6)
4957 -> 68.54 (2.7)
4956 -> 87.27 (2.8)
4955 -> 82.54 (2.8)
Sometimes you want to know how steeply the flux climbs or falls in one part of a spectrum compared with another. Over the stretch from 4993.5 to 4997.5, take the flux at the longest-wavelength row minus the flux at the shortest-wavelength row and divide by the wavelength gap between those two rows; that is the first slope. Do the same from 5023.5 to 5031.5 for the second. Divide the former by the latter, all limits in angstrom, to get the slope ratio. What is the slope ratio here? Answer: -1.7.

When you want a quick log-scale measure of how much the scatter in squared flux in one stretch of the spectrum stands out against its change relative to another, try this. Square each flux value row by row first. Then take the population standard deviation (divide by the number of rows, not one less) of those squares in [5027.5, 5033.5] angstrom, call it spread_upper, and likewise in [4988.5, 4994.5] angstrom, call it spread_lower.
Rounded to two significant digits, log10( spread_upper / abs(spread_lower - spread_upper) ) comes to 1.1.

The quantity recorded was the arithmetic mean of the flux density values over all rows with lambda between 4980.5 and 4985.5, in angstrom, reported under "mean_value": 75.1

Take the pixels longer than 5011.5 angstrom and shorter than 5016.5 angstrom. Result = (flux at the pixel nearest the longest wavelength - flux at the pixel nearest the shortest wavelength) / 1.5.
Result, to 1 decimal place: -3.1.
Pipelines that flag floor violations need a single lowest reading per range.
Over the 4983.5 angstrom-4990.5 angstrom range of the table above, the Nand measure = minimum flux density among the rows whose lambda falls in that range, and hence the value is 72.56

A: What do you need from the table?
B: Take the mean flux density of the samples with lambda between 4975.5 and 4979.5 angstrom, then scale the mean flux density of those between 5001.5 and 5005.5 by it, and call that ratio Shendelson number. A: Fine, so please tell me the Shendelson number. 0.94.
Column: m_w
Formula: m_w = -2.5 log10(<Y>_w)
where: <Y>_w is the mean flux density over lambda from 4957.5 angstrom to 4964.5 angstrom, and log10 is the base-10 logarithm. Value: -4.78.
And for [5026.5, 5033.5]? -4.76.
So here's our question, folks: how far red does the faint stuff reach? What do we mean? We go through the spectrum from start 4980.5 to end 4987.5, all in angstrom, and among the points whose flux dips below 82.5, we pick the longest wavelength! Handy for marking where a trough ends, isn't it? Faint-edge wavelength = 4986 angstrom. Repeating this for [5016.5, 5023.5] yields 5023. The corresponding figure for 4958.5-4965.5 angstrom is 4959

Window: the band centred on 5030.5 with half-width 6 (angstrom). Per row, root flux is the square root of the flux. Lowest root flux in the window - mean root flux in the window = -0.42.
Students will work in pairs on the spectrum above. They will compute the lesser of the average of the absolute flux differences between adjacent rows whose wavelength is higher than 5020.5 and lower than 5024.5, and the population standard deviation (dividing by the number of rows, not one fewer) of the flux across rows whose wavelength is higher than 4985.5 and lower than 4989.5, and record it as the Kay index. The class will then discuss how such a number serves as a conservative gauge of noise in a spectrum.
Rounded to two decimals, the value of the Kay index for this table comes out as 4.33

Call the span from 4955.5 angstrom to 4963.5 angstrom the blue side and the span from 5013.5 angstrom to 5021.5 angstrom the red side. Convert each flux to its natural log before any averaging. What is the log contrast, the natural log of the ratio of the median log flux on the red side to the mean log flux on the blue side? -0.014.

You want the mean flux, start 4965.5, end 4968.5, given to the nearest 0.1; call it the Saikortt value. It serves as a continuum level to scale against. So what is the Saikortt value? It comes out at 81.2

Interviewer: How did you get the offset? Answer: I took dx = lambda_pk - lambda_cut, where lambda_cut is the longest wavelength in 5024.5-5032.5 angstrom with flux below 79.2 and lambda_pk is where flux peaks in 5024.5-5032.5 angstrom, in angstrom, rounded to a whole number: 3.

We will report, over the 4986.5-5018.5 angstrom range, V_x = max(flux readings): 87.72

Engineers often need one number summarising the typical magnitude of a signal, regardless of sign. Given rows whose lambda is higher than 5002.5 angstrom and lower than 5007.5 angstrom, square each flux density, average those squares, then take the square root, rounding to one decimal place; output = 73.6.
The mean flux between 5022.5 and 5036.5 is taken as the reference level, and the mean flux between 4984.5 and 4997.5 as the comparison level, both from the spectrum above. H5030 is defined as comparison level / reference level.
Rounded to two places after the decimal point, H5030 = 1.01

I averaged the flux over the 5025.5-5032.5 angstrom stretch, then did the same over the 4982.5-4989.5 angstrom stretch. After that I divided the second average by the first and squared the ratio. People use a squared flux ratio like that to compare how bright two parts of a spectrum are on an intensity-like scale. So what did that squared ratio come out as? 0.97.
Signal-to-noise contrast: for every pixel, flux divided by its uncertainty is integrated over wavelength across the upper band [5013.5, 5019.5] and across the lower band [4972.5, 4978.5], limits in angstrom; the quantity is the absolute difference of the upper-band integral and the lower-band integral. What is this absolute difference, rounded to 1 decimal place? 8.6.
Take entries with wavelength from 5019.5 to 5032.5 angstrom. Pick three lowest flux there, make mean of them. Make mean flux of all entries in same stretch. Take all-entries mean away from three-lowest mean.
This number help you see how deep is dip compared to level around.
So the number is -3.2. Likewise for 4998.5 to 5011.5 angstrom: -7.4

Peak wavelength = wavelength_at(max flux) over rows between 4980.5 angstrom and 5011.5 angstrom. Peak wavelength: 4988 angstrom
